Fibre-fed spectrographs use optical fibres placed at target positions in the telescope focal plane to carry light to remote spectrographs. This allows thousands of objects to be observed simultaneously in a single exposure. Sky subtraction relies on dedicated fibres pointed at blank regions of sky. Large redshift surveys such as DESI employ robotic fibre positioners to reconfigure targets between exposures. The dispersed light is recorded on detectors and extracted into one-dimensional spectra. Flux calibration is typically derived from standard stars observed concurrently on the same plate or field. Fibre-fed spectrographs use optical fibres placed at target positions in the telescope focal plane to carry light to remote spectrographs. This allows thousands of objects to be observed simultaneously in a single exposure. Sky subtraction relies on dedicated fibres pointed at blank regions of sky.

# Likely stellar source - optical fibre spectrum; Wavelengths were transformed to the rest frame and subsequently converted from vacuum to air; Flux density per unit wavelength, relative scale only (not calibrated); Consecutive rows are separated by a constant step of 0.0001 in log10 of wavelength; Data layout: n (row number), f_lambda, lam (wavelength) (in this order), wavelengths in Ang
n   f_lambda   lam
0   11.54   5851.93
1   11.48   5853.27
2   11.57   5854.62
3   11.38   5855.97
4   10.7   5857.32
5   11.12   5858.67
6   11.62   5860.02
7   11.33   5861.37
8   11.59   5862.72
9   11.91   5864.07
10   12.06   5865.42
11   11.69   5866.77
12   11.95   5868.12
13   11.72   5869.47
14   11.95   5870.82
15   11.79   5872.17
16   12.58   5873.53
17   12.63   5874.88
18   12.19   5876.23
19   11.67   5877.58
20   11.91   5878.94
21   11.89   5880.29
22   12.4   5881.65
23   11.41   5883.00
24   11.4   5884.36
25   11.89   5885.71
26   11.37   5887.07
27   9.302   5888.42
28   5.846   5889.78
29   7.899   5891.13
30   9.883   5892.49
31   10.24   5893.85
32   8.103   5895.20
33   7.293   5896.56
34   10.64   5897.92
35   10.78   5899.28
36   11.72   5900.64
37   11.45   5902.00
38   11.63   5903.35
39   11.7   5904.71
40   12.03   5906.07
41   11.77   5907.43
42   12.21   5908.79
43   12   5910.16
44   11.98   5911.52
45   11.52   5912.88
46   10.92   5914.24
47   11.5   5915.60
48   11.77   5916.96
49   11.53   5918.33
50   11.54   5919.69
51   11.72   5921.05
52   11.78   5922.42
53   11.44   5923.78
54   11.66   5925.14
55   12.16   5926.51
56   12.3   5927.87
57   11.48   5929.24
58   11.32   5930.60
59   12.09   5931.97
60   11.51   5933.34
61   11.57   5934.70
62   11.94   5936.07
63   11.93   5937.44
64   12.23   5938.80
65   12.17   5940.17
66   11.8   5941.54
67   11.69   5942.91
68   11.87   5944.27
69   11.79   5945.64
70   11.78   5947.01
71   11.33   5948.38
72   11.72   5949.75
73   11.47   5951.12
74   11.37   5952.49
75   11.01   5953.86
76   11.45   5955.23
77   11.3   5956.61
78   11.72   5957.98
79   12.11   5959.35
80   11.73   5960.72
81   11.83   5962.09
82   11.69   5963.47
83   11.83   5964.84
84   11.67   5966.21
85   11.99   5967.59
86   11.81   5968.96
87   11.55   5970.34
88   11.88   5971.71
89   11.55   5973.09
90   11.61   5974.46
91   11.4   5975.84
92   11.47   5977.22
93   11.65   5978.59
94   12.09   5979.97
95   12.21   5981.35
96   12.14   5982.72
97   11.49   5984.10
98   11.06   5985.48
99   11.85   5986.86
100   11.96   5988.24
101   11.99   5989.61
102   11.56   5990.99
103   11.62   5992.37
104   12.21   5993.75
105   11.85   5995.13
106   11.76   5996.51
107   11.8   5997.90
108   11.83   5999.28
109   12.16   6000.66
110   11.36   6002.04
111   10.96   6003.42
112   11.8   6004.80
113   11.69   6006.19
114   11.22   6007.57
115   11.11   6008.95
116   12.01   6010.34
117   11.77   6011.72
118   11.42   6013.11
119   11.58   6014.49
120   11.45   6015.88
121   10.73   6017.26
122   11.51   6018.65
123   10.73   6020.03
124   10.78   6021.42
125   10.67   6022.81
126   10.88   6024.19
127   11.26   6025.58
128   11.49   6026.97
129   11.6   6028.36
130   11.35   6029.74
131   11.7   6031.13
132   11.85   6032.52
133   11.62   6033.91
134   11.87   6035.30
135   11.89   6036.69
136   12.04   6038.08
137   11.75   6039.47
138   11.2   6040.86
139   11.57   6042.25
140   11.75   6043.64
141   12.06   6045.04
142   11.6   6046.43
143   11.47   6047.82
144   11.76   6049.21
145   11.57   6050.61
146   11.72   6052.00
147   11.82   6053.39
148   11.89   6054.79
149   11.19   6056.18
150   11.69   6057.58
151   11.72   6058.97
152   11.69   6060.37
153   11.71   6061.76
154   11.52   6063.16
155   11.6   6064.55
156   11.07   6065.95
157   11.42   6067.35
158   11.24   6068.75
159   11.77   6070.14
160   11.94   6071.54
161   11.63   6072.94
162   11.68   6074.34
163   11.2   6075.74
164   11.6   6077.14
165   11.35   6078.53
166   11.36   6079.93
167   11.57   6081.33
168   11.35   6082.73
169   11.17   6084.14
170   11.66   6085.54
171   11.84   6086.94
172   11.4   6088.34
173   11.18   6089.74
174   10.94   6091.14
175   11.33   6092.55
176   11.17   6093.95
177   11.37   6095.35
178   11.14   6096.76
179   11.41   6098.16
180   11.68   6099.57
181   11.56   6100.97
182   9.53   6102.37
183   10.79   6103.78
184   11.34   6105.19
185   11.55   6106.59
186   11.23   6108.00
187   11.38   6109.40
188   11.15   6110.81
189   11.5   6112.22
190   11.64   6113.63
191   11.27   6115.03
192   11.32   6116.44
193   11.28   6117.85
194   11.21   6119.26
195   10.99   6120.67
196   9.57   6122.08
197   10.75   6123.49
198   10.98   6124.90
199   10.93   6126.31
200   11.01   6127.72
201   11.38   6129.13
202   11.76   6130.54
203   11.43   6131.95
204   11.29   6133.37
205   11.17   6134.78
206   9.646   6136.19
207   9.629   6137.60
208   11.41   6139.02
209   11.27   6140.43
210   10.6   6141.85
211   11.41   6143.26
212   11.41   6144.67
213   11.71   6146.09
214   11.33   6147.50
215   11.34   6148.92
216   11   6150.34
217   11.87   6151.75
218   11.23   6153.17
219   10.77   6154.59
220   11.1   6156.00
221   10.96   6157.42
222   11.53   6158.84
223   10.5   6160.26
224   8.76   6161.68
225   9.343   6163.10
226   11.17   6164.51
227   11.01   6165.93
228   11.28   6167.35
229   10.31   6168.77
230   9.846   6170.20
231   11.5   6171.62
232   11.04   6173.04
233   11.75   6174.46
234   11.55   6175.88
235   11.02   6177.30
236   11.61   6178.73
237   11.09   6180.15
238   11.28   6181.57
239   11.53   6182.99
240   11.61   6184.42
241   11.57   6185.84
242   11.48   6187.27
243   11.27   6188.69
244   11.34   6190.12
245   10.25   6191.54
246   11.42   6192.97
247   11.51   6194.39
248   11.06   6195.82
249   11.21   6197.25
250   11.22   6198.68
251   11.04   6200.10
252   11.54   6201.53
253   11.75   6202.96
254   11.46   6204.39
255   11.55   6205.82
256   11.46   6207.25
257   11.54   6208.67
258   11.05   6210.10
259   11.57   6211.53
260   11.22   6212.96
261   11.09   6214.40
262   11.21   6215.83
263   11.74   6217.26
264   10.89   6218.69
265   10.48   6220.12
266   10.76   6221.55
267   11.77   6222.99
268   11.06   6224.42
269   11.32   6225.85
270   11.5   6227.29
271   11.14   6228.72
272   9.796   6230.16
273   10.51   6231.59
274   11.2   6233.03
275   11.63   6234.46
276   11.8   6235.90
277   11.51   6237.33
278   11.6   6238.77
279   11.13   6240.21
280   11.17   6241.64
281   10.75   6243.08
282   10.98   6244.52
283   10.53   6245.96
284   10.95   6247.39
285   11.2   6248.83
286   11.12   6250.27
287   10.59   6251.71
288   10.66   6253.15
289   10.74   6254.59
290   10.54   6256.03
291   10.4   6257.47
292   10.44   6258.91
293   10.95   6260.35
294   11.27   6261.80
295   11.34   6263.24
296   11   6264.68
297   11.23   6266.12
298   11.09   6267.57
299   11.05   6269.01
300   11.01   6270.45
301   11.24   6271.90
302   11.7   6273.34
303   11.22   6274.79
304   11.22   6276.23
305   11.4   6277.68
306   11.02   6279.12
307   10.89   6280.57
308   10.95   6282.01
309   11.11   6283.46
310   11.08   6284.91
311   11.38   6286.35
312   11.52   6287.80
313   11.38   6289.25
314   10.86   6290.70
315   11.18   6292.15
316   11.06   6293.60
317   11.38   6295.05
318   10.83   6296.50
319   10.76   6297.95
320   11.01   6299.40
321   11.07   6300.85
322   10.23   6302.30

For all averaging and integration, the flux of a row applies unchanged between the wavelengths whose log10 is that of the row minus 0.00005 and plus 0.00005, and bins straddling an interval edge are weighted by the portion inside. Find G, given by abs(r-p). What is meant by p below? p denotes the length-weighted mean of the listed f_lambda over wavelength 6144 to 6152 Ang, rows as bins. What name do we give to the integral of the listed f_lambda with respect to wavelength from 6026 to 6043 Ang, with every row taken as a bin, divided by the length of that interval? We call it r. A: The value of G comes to 0.24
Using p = 11.4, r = 11.7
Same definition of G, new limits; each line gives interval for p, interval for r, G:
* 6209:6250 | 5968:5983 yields 0.63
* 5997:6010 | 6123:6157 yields 0.45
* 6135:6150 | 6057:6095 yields 0.49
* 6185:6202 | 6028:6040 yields 0.51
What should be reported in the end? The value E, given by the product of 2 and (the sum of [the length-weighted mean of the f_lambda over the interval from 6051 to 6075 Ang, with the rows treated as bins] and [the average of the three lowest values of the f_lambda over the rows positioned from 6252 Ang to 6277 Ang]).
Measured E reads 44.1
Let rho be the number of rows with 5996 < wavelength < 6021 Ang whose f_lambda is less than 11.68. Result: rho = 10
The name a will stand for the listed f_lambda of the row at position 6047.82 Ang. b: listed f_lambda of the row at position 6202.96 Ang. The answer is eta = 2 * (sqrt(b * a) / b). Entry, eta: 1.98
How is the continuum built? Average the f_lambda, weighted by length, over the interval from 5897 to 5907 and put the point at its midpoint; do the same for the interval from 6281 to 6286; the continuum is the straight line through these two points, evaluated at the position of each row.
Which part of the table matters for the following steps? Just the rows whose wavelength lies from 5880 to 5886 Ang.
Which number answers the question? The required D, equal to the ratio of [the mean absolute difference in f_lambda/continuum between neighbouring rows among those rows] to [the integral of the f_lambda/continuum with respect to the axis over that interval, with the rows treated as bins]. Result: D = 0.0071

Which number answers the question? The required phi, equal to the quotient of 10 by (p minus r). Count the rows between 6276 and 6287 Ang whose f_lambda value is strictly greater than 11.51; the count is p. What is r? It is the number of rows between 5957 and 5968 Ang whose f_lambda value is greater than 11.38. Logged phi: -1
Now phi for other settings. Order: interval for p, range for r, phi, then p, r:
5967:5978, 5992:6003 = -10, 6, 7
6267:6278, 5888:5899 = 10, 1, 0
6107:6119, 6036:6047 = -2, 1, 7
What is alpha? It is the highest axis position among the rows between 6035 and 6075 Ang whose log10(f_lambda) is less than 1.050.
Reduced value 6065.95 Ang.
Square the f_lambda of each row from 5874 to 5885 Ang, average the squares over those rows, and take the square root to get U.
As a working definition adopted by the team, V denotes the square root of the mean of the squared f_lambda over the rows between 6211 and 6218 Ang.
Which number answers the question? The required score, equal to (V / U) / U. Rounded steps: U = 11.94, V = 11.4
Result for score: 0.080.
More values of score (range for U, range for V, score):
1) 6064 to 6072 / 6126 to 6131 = 0.085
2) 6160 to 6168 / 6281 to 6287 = 0.103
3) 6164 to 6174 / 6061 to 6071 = 0.097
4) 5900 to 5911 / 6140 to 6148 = 0.081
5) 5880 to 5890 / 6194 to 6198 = 0.095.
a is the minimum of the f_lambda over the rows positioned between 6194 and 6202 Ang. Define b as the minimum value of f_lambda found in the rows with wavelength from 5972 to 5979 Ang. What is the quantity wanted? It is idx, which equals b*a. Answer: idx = 126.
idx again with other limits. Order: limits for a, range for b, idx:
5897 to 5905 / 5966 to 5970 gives 124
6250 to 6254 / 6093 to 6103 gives 101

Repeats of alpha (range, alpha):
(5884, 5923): 5914.24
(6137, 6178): 6177.30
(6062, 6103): 6102.37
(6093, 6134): 6127.72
